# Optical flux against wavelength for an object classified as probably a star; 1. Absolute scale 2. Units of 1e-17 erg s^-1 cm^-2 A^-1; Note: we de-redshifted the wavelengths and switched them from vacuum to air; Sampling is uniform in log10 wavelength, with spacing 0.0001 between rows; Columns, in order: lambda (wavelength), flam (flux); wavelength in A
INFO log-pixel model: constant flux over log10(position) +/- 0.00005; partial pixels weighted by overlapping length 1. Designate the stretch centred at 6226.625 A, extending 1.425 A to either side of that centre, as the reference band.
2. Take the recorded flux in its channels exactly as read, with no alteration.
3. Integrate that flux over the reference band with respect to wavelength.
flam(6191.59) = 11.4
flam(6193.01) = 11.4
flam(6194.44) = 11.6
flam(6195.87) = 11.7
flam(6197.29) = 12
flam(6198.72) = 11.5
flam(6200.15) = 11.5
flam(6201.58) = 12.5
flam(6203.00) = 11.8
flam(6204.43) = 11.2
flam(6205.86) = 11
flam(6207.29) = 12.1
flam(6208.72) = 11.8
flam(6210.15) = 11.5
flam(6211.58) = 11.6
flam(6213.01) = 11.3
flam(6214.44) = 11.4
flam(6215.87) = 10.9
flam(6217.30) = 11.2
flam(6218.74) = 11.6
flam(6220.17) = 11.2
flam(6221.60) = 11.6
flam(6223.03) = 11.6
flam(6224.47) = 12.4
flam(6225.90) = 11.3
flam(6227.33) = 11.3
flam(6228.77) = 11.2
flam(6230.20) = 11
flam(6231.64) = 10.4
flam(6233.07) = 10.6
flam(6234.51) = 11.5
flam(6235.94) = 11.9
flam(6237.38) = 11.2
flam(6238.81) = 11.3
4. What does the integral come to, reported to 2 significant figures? 32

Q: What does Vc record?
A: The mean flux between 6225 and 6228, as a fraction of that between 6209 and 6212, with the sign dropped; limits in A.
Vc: 0.98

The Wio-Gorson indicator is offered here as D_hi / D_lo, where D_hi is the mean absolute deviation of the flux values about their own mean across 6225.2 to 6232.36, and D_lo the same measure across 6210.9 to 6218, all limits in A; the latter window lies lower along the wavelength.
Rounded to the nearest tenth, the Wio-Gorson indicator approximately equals 1.5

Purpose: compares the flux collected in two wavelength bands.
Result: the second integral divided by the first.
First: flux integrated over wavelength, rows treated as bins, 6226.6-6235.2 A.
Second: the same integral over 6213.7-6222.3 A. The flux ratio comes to 1.03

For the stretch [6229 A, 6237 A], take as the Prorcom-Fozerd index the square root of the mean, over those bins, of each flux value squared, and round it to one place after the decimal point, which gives 11.1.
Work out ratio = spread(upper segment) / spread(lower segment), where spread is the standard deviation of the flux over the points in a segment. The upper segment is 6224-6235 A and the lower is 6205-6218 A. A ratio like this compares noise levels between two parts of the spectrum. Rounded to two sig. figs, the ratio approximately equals 1.6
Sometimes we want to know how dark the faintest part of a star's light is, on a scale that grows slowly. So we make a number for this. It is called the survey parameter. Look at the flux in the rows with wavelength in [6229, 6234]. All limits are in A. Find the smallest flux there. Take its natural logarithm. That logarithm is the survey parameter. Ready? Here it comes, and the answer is 2.34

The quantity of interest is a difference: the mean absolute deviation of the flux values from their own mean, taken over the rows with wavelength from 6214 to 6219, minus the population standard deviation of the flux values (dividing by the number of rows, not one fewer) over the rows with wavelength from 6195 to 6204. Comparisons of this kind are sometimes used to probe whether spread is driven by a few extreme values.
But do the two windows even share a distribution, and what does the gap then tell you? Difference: -0.12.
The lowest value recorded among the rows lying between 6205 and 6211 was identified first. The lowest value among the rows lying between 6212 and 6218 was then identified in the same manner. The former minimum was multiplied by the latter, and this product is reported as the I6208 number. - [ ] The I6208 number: 120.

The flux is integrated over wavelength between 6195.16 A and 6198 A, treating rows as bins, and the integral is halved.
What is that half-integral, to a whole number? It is 17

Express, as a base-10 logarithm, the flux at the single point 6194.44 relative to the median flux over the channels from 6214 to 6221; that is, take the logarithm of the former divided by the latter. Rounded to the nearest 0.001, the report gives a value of 0.015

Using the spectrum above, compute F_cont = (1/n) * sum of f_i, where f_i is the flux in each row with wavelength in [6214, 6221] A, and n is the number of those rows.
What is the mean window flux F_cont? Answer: 11.26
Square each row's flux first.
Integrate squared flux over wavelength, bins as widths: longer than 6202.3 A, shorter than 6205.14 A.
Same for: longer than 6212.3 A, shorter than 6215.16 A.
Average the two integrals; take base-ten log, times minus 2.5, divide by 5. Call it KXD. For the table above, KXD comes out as -1.29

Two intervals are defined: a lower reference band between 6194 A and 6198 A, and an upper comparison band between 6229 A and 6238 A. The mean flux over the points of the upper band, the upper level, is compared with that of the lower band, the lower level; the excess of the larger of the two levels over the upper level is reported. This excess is 0.7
